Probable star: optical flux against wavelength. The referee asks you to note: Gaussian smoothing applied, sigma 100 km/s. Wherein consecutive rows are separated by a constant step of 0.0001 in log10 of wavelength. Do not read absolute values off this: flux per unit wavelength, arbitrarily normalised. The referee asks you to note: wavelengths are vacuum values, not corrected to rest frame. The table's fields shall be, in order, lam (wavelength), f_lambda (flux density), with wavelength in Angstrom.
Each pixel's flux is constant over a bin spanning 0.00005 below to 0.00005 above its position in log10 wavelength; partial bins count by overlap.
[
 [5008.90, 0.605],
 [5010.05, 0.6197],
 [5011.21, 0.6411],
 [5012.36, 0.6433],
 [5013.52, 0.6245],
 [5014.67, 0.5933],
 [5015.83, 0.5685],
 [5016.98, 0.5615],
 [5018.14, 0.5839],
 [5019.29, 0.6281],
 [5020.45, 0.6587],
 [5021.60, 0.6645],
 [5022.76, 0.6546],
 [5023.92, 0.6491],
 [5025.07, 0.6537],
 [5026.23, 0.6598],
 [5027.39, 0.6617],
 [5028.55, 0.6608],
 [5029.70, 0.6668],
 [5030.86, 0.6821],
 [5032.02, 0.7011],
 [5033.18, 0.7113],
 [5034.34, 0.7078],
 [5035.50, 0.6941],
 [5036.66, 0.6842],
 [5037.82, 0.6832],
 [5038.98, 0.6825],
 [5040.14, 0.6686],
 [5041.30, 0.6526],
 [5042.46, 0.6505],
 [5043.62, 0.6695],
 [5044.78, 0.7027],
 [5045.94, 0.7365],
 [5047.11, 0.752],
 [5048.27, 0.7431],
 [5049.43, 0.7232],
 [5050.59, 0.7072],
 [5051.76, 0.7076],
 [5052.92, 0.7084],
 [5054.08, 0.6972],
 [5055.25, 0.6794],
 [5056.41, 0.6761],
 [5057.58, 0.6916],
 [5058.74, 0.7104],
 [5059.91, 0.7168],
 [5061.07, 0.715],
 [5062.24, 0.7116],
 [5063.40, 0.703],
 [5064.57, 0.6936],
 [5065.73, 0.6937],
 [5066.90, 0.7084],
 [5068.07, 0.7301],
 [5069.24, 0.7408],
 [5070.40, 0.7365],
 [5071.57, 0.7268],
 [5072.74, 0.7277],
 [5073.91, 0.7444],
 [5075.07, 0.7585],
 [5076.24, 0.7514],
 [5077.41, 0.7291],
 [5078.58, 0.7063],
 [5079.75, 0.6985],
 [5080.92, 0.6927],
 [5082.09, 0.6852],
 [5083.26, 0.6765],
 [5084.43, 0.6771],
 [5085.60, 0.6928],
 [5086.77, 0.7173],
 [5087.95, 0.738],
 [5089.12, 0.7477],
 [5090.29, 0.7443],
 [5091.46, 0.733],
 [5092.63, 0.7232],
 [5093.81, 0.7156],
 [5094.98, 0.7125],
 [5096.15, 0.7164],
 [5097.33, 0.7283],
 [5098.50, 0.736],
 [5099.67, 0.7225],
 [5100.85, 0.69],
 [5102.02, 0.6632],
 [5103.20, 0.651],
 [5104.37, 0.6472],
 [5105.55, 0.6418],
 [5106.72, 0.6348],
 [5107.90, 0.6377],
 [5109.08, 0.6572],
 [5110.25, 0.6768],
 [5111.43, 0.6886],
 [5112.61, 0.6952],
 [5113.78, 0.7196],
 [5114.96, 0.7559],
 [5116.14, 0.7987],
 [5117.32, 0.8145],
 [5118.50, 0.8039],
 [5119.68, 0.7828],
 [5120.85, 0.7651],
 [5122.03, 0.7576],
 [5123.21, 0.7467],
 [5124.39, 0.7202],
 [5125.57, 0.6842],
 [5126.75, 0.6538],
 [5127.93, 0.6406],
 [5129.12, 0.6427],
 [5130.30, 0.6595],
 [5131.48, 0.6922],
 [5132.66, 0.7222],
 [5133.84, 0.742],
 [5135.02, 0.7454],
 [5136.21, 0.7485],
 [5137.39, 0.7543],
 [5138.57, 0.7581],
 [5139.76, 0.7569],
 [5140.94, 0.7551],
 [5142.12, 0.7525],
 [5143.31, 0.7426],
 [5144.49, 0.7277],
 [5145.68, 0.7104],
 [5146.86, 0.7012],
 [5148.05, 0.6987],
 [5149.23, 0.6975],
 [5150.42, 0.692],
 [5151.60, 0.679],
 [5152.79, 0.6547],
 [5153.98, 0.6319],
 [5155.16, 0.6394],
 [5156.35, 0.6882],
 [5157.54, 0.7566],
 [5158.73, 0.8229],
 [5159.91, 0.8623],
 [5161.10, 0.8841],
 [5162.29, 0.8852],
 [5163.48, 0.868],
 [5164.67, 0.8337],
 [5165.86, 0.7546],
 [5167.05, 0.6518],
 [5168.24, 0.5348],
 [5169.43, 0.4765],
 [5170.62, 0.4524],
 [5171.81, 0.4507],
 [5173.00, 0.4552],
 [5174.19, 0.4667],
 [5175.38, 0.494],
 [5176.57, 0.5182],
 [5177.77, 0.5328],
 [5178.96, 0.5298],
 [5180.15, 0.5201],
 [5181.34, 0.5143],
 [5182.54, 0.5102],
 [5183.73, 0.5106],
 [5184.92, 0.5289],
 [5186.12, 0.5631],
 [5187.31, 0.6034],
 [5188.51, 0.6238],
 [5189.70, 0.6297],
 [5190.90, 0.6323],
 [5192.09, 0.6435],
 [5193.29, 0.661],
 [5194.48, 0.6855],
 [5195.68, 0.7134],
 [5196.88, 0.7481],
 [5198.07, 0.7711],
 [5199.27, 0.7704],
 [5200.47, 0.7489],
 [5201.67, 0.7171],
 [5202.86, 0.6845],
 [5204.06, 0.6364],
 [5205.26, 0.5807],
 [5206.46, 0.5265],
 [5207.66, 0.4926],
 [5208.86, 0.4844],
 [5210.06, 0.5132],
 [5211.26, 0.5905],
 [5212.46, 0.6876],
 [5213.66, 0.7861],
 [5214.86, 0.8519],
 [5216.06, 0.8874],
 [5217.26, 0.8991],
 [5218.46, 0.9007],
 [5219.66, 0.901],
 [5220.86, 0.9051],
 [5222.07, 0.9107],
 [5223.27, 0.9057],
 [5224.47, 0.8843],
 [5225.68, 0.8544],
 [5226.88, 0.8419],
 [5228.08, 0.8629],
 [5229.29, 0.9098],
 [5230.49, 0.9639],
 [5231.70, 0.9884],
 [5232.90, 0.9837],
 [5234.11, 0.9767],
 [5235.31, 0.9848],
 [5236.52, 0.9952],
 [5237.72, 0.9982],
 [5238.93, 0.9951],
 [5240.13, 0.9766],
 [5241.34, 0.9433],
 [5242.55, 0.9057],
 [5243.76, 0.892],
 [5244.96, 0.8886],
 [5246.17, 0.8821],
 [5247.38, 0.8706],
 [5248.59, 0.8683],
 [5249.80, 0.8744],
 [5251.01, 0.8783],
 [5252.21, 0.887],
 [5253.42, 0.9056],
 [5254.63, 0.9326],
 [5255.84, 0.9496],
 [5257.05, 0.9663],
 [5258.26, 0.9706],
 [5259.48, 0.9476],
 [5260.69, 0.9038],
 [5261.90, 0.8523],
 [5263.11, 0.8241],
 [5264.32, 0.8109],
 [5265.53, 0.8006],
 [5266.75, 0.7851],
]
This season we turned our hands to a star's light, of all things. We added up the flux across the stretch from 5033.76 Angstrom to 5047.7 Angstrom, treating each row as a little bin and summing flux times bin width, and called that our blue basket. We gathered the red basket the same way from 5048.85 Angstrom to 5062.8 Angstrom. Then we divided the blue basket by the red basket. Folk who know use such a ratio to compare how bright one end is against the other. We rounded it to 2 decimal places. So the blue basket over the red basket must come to 0.98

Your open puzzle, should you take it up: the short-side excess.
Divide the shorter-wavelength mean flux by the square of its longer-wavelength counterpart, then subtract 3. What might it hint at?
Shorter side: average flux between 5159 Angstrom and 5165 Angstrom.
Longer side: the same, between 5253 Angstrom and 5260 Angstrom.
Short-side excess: -2.03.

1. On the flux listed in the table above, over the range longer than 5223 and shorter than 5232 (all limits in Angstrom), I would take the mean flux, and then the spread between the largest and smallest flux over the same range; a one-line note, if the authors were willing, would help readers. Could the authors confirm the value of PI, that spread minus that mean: -0.75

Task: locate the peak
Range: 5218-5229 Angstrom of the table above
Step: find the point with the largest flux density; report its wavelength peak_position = 5222.07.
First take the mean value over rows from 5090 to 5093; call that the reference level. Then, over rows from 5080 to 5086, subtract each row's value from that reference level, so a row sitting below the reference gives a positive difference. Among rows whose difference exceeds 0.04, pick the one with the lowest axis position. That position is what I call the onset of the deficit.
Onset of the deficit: 5080.92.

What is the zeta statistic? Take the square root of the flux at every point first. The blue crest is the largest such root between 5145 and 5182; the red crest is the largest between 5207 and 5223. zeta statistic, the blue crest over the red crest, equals 0.99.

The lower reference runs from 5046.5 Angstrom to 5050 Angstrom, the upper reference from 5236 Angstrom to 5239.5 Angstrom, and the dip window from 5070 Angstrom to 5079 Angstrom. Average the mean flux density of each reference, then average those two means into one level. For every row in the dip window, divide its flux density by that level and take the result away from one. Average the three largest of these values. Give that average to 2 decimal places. 0.17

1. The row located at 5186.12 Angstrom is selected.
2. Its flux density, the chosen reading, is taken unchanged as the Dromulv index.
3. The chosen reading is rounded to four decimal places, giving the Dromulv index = 0.5631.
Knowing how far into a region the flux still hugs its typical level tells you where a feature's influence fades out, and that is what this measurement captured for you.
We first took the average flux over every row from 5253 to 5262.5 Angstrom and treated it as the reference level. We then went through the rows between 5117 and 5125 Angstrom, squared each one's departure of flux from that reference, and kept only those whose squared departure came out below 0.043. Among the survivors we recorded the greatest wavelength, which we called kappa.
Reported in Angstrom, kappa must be 5123.21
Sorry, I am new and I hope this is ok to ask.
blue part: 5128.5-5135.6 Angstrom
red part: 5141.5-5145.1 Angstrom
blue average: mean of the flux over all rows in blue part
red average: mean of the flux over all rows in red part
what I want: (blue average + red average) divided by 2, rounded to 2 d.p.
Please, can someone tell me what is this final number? 0.72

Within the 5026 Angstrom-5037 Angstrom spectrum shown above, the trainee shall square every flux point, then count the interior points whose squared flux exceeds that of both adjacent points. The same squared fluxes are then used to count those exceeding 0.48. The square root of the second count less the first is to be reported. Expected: 1.4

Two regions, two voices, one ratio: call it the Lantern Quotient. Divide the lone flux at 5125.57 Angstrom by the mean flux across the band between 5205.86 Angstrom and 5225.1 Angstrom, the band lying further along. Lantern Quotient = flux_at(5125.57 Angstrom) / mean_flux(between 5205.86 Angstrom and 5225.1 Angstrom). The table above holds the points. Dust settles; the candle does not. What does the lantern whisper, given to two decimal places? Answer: 0.90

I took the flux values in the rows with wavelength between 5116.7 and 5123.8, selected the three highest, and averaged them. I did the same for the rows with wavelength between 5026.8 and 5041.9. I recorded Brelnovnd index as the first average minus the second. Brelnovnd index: 0.09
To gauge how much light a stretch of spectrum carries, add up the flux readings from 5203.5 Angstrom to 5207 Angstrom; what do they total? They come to 1.7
